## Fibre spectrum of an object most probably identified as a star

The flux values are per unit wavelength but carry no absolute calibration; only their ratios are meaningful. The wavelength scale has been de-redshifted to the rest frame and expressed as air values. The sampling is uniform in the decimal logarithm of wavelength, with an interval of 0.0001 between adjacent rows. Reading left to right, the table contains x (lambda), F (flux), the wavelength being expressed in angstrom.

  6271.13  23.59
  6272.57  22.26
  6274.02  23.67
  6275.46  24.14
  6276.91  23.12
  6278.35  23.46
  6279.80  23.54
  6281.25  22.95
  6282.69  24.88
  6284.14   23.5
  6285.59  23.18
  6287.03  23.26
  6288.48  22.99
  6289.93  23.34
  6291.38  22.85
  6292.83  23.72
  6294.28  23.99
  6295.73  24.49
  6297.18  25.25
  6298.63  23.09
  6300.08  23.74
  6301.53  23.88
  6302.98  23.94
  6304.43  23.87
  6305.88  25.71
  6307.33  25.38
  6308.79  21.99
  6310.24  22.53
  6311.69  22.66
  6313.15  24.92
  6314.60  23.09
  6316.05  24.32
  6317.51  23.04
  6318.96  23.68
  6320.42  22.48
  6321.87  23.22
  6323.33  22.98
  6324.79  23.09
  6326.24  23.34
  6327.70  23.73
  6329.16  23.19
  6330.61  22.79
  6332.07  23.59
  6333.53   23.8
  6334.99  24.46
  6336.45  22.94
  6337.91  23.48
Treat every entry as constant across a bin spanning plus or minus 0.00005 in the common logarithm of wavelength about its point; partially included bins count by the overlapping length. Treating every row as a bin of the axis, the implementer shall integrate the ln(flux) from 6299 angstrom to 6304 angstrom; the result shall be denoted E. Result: 15.9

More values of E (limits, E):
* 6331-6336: 15.8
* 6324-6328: 12.6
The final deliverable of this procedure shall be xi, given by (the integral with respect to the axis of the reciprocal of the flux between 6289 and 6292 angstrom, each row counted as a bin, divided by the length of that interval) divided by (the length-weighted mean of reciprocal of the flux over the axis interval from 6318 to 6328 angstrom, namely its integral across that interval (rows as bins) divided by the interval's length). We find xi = 1.003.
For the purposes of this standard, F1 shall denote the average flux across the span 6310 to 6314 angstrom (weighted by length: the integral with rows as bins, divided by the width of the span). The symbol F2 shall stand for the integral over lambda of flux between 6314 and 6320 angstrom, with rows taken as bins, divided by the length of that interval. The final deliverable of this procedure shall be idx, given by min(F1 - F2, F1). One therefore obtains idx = 0.0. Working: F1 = 23.47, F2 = 23.5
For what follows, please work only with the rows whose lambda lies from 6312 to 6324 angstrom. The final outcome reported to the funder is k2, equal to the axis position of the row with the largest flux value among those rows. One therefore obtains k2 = 6313.15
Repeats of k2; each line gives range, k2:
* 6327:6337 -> 6334.99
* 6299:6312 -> 6305.88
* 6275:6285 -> 6282.69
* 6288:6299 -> 6297.18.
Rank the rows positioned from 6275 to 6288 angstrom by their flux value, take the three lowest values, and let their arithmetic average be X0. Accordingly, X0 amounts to 23.1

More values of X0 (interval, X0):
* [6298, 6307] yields 23.6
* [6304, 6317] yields 22.4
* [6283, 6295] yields 23.0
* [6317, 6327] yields 22.8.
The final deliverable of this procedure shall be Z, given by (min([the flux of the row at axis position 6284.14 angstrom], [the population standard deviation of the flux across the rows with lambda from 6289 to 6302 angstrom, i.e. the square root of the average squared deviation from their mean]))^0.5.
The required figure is 0.83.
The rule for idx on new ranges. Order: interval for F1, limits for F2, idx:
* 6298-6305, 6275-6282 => 0.3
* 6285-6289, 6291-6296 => -0.6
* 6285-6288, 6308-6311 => 0.9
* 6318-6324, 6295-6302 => -1.0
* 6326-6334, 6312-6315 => -0.5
